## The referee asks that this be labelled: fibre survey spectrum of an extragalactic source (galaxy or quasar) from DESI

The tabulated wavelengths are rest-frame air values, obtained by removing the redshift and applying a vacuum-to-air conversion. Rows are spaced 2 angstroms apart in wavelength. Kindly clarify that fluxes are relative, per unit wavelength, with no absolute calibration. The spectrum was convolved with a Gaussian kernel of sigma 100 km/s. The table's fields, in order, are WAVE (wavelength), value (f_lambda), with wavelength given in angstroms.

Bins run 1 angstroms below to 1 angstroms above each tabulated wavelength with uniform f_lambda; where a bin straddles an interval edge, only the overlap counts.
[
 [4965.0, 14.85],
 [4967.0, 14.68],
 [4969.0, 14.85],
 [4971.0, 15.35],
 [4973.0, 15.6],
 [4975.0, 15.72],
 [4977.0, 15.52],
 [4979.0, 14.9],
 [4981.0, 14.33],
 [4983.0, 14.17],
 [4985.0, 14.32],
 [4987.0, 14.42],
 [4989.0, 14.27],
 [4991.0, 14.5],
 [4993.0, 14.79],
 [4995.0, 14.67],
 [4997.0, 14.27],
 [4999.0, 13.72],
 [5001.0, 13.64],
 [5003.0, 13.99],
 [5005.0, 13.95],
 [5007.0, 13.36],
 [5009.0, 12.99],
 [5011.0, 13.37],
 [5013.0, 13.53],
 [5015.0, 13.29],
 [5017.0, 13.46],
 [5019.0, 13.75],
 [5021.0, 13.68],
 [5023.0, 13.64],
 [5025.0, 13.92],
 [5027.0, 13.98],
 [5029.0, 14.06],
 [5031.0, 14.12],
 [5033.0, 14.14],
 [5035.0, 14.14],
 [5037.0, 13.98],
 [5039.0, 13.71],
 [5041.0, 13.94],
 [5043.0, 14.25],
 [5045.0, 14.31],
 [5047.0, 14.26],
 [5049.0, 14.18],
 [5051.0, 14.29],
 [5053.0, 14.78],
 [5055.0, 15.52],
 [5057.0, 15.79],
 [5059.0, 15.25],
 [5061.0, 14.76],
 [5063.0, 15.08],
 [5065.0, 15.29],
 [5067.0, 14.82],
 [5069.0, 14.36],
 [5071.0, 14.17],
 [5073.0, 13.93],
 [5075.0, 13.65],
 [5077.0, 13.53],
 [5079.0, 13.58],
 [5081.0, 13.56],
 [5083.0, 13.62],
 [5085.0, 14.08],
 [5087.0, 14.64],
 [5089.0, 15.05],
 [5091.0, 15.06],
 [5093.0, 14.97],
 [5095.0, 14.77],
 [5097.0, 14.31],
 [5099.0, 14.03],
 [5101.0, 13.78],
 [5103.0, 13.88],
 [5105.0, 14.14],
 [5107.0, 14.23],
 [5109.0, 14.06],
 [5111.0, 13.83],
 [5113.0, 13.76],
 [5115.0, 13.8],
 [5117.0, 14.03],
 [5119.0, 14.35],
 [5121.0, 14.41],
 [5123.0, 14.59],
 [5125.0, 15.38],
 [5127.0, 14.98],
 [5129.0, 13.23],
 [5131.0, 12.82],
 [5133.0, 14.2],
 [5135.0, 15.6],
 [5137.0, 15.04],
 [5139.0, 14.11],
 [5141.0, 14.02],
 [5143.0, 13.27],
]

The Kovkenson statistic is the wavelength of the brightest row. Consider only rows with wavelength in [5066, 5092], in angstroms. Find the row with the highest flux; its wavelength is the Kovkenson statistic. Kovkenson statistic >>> 5091.0 angstroms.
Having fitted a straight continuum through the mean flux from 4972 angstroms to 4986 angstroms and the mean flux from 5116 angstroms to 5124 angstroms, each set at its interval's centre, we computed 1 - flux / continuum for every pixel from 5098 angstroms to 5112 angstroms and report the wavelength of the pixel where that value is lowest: 5107.0 angstroms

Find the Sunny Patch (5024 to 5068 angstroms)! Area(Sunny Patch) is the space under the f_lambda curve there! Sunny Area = 637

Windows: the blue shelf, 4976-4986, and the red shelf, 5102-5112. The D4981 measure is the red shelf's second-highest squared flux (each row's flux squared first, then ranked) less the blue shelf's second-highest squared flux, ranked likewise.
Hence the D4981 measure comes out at -22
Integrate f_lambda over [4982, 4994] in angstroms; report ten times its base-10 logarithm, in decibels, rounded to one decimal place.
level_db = 22.4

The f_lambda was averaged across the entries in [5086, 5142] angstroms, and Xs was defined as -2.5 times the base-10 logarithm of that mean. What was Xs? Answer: -2.89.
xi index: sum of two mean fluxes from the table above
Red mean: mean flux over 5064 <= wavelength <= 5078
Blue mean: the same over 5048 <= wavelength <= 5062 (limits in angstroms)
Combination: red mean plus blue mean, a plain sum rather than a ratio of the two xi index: 29.2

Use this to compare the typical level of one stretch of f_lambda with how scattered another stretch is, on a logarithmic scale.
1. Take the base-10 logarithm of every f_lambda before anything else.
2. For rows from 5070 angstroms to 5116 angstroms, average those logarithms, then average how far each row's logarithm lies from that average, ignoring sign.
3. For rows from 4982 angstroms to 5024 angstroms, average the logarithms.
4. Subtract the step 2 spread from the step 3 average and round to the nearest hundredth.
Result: 1.13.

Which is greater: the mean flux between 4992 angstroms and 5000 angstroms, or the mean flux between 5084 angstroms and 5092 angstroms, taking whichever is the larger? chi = 14.7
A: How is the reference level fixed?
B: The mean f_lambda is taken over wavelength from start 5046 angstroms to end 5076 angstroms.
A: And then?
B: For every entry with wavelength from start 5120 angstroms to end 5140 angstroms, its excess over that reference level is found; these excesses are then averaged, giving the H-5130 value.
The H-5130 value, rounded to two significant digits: -0.24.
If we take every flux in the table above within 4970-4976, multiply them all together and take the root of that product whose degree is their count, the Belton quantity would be 15.6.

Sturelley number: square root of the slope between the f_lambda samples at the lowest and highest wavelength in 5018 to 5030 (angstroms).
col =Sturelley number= 0.18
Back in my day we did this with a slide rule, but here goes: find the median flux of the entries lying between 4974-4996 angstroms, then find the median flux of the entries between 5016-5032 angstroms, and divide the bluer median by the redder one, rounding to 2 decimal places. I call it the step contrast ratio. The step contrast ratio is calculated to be 1.05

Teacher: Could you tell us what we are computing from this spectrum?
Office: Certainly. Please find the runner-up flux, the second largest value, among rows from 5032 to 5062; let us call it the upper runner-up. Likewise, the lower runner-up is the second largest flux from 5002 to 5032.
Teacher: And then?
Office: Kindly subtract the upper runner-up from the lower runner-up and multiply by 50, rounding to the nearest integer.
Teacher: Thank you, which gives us -73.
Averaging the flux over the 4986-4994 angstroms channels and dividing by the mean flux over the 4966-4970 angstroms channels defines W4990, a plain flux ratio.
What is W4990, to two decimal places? 0.98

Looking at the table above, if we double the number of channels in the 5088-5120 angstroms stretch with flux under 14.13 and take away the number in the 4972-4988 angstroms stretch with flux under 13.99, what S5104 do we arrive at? 16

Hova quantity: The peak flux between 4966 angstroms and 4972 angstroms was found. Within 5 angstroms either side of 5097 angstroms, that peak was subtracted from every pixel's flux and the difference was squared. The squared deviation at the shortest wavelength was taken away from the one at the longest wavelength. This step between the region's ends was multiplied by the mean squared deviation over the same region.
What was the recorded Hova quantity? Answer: 2.7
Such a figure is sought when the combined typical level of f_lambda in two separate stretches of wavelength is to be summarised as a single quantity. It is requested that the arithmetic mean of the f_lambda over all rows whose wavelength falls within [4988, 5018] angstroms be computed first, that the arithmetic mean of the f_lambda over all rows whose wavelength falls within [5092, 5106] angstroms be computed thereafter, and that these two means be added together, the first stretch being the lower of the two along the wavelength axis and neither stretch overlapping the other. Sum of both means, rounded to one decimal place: 28.1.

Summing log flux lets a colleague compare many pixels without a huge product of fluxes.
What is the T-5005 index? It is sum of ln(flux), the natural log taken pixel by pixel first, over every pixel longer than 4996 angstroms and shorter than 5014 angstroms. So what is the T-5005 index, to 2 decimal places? 23.52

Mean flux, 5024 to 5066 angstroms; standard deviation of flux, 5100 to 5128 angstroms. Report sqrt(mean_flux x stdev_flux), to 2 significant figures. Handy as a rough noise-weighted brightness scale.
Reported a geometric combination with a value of 2.6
